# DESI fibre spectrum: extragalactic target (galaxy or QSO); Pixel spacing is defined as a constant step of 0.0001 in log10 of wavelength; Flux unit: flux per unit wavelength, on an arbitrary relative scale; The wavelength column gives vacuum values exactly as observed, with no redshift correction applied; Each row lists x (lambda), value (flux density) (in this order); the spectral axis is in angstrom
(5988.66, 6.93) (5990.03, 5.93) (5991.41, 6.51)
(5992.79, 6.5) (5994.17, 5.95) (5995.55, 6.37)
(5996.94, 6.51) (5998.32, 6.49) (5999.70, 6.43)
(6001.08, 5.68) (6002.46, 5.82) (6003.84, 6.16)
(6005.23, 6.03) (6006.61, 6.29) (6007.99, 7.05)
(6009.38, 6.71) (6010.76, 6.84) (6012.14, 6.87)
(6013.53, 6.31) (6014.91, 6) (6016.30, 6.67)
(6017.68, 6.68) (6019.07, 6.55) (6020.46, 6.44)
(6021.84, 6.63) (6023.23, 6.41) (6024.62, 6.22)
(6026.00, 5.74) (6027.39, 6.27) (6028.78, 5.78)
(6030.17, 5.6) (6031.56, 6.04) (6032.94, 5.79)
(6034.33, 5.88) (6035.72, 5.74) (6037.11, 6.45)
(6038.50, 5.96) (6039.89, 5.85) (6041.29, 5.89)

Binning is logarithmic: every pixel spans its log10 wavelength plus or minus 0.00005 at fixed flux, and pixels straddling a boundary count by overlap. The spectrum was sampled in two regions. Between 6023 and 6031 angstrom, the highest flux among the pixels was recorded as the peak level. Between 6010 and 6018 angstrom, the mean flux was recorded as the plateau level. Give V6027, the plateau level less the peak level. 0.15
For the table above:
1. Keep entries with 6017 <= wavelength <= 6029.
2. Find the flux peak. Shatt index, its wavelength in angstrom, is 6017.68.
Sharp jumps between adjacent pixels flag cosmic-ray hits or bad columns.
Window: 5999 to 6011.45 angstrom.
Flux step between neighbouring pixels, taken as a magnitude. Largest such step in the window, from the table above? 0.76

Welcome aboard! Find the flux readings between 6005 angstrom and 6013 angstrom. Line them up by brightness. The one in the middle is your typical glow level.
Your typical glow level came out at 6.8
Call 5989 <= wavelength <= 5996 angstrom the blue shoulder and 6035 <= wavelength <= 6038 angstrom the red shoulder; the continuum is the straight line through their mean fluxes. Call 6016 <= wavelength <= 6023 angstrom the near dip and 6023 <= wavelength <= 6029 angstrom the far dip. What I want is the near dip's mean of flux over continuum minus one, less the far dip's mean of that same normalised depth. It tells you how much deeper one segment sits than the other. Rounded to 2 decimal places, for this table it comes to 0.08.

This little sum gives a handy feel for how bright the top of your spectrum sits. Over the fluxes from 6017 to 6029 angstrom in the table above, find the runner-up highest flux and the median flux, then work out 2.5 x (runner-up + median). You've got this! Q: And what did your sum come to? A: 32.6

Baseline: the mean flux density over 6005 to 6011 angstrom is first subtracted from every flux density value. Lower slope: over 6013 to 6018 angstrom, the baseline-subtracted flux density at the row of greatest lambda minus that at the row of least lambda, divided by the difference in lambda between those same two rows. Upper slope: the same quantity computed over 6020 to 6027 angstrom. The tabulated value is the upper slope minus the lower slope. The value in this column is -0.22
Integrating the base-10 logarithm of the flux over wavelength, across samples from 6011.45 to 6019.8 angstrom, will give 6.8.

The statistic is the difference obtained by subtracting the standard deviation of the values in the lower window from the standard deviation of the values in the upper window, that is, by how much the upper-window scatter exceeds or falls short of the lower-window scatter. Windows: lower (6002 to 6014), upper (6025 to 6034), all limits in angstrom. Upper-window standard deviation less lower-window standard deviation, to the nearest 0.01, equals -0.18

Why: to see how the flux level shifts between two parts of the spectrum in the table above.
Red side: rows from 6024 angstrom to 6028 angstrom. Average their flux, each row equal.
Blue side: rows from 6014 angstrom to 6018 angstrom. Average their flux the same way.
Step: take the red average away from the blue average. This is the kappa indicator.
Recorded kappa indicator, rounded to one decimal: 0.4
